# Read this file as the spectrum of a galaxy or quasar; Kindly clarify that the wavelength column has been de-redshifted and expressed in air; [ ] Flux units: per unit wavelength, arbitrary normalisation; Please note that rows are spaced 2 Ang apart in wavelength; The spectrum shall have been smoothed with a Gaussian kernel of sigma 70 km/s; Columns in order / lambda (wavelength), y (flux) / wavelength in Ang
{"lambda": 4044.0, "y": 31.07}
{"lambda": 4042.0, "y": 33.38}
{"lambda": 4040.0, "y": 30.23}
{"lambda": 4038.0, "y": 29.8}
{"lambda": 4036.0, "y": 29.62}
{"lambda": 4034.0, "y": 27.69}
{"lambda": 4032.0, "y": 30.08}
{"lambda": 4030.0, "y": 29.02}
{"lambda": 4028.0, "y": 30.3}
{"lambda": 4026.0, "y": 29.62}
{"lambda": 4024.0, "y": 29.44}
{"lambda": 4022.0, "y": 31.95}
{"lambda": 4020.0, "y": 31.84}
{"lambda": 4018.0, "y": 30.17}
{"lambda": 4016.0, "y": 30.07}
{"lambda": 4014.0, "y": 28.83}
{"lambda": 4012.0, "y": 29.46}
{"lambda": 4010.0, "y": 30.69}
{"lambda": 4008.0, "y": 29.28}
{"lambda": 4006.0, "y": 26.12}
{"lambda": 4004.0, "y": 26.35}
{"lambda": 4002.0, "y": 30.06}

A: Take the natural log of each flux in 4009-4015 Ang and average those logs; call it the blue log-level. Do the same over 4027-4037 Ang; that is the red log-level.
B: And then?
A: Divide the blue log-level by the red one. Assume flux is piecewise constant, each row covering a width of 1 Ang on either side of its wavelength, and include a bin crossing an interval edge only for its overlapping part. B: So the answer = 1.00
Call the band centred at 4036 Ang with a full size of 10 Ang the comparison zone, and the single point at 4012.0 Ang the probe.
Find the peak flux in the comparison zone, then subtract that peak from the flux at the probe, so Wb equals -0.8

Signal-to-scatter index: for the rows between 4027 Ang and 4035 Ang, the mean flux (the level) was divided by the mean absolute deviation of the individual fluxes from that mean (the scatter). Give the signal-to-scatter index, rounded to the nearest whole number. 32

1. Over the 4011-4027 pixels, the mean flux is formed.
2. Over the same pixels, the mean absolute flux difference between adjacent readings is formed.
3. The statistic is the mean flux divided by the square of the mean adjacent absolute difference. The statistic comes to 36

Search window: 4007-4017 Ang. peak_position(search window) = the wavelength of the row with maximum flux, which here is 4010.0 Ang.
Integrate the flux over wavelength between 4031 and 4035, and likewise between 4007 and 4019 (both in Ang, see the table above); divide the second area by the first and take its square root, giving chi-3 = 1.76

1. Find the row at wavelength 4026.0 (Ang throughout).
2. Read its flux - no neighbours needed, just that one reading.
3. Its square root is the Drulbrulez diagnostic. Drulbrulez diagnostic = 5.44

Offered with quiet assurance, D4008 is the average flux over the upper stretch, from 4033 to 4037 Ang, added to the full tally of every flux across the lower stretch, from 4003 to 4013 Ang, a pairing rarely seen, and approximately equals 171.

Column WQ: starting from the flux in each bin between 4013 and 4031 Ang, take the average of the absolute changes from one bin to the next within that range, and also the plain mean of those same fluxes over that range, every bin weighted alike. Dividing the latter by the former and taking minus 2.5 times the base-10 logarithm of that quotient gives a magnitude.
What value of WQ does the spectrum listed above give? -3.7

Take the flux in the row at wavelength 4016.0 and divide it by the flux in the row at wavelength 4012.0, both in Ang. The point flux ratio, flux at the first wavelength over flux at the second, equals 1.02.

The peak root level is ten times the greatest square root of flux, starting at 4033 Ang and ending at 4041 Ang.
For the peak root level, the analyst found 55.0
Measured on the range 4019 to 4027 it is 56.5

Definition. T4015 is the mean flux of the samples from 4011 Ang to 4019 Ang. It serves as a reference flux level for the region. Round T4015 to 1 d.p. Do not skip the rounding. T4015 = 29.6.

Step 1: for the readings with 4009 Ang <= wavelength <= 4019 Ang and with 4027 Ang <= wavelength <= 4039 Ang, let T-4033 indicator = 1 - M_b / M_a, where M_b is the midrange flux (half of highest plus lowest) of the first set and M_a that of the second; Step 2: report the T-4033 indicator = -0.03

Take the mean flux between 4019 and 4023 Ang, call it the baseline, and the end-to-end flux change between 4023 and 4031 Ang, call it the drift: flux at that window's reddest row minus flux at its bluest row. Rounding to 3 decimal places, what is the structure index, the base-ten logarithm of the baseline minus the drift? 1.509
